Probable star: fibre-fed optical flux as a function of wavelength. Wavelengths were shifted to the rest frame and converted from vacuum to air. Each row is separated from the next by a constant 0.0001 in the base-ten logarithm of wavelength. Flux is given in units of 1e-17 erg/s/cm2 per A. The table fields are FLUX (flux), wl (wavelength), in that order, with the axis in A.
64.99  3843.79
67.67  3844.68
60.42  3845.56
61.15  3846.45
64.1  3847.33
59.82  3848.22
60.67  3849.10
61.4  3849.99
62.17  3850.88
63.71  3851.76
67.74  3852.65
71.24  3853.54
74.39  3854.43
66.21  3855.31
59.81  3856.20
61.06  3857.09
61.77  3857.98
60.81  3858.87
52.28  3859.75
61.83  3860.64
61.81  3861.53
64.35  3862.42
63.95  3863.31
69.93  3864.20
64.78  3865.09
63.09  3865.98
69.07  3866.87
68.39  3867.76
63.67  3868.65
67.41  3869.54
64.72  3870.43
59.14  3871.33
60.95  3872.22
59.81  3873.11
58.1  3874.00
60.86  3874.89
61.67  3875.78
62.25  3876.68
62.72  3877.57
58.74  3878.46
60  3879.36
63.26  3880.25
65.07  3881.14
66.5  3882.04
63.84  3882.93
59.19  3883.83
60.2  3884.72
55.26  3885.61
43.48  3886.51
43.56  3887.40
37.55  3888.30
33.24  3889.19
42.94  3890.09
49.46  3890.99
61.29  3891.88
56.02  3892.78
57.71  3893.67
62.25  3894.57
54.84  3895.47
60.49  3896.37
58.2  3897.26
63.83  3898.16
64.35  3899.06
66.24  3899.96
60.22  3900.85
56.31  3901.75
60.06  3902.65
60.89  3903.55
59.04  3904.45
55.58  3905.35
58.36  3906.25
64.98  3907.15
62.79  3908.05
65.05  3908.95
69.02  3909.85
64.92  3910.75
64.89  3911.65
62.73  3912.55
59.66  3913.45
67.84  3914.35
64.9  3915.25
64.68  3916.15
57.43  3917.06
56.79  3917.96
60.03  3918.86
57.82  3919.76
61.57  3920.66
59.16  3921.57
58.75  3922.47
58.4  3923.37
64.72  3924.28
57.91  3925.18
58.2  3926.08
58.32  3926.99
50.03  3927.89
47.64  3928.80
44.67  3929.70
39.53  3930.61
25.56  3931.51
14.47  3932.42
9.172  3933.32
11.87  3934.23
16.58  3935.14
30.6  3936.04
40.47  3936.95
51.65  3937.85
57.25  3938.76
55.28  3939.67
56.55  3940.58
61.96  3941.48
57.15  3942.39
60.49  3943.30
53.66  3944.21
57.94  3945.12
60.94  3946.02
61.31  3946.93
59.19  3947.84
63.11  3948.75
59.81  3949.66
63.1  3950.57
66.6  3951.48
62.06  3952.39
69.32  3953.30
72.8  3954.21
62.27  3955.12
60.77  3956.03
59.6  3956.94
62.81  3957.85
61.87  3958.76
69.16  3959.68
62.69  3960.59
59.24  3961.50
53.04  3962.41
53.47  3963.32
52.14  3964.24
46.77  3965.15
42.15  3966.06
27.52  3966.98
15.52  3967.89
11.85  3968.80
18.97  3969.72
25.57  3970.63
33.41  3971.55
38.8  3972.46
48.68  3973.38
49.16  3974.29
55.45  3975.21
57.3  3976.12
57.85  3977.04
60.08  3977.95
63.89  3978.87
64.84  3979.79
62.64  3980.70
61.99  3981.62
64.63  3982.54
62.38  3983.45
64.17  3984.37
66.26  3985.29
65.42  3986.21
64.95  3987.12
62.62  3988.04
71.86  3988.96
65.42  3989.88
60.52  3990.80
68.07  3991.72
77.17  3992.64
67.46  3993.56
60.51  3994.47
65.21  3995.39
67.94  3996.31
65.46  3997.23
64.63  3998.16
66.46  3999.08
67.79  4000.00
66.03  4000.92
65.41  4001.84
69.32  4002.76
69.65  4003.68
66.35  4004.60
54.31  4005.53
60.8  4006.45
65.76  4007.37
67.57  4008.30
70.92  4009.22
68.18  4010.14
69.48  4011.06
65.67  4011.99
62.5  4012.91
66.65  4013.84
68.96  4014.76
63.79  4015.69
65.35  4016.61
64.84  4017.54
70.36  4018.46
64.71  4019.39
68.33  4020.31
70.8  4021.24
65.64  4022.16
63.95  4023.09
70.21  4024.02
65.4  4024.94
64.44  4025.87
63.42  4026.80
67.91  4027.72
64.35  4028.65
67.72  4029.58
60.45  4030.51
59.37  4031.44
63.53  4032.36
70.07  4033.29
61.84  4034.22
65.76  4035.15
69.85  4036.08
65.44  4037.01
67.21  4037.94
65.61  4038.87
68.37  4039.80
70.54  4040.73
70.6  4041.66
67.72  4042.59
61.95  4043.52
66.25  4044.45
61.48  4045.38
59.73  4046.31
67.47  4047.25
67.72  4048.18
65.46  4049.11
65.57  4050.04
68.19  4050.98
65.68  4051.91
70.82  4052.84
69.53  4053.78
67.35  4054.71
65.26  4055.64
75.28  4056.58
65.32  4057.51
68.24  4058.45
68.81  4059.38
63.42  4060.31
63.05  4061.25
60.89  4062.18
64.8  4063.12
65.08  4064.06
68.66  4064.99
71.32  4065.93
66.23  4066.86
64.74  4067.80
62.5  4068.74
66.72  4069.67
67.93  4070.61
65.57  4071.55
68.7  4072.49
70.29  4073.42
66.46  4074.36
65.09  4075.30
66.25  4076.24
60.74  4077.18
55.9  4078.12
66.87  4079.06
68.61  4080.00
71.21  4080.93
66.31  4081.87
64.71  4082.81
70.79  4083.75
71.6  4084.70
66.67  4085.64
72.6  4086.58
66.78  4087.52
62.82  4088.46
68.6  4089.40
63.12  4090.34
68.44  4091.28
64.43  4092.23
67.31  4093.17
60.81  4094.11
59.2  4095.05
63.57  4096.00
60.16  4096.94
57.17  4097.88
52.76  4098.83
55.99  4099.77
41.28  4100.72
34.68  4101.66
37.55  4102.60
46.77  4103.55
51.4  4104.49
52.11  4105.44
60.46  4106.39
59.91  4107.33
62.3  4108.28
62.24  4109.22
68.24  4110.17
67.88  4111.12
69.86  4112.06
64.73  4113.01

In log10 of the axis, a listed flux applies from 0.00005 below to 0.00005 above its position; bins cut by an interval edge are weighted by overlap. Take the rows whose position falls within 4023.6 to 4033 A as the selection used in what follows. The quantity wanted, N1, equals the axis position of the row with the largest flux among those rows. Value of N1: 4024.02 A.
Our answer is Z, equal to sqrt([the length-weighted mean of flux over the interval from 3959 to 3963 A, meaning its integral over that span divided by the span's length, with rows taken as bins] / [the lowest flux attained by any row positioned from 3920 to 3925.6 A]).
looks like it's 1.02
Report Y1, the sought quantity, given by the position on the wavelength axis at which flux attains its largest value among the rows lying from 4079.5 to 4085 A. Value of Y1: 4084.70 A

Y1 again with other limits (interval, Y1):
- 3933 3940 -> 3938.76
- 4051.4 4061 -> 4056.58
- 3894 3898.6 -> 3898.16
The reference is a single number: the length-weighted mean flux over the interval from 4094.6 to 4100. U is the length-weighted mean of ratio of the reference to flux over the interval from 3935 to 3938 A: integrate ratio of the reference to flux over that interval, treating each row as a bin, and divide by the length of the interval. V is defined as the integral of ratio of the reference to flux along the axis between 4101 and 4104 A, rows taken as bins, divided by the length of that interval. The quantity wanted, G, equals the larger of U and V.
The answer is 1.93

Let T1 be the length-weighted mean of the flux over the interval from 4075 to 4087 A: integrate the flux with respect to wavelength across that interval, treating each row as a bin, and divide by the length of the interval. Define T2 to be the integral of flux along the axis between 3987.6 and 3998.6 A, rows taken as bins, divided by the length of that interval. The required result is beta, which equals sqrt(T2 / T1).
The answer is 1.00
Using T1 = 67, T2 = 66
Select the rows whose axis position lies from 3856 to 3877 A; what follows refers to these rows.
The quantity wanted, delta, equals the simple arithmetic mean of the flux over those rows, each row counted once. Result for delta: 63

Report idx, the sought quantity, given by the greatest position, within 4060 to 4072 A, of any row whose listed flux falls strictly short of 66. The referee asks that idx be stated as 4071.55 A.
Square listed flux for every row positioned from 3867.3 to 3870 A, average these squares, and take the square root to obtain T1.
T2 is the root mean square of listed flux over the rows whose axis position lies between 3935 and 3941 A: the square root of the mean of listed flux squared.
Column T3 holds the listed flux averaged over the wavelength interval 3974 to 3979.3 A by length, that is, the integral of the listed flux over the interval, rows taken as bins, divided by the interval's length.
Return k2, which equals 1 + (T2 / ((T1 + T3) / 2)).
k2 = 1.75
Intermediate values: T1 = 66.5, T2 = 46.4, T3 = 57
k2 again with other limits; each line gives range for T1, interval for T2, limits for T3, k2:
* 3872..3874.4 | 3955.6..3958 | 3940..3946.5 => 2.04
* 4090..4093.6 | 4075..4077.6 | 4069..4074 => 1.96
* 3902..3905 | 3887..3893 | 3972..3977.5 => 1.85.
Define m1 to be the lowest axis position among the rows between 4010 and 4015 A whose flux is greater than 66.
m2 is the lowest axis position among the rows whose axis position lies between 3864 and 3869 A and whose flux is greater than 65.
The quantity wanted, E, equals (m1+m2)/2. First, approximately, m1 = 4010.14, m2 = 3864.20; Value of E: 3937.2 A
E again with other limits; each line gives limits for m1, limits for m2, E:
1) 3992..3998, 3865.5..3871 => 3929.8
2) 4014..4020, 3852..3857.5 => 3933.7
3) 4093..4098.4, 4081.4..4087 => 4087.5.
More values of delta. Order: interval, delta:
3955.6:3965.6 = 58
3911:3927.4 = 61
